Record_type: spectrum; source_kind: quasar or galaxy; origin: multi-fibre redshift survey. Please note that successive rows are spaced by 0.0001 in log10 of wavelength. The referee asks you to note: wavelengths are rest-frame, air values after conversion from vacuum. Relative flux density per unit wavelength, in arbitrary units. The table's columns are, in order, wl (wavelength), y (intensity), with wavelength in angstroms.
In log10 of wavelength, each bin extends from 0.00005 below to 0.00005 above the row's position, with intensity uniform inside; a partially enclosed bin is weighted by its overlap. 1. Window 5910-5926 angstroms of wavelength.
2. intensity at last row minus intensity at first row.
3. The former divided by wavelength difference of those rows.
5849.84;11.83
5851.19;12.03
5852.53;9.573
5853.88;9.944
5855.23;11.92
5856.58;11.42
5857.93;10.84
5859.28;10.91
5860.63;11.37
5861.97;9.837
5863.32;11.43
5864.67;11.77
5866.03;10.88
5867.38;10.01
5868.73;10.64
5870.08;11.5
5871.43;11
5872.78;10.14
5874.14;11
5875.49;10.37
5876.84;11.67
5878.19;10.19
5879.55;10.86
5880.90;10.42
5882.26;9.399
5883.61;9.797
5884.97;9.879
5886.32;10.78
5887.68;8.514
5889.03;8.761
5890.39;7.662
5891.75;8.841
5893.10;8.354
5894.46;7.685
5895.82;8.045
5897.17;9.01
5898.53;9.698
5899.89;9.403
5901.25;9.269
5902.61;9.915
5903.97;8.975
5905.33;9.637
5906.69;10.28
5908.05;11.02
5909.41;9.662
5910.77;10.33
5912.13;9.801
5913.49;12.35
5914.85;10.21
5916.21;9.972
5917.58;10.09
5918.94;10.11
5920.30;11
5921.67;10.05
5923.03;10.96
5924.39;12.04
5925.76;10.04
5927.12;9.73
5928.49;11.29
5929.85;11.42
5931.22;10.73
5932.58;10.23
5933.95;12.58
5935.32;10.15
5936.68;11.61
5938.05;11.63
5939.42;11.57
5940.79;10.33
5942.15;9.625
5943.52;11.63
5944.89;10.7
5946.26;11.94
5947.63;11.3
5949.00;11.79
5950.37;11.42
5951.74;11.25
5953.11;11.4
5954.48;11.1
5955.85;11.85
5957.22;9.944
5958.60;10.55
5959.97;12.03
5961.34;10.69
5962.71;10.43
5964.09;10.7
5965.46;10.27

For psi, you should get -0.019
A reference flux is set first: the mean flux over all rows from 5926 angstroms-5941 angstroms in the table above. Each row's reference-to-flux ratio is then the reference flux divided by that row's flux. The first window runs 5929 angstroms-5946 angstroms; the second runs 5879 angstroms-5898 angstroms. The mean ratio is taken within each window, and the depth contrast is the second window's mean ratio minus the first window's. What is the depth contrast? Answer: 0.22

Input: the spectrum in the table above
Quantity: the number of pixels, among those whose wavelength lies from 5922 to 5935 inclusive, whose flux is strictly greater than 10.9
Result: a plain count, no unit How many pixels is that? 5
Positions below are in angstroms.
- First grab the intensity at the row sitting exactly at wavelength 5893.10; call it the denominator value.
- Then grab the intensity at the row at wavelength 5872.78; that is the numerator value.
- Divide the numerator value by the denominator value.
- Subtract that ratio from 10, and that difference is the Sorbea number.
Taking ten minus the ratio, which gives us 8.79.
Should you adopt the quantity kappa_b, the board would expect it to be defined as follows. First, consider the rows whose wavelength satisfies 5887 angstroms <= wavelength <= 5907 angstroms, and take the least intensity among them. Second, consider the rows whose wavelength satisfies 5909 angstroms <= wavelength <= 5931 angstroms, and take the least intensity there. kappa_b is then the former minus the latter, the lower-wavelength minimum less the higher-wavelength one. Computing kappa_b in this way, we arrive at -2.0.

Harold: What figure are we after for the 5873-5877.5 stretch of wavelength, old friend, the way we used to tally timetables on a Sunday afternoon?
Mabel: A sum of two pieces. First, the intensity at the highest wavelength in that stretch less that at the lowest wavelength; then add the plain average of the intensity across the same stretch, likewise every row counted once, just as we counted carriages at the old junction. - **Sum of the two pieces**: 12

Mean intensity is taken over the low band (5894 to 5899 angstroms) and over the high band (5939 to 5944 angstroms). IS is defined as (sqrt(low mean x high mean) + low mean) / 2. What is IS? 9.1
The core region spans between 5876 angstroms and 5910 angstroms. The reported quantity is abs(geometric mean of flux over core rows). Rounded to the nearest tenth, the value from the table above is 9.5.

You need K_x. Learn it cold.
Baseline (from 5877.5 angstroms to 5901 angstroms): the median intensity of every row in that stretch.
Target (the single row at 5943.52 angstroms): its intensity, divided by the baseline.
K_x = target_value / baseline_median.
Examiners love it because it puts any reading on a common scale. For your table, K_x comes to 1.24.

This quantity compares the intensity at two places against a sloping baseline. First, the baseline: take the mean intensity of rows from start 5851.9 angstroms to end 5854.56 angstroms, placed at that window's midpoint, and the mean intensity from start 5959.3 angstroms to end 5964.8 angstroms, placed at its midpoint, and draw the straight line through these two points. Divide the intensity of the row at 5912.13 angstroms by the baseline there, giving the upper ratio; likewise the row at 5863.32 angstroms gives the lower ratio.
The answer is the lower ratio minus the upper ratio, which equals 0.22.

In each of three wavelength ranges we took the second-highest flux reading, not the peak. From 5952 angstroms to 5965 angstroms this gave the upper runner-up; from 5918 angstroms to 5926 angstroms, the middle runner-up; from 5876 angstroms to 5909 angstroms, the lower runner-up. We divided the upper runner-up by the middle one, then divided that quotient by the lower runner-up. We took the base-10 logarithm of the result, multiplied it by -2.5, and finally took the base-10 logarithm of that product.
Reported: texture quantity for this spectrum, 0.402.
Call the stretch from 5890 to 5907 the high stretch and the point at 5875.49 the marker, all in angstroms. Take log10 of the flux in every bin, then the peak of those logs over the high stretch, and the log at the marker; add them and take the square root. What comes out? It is 1.42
